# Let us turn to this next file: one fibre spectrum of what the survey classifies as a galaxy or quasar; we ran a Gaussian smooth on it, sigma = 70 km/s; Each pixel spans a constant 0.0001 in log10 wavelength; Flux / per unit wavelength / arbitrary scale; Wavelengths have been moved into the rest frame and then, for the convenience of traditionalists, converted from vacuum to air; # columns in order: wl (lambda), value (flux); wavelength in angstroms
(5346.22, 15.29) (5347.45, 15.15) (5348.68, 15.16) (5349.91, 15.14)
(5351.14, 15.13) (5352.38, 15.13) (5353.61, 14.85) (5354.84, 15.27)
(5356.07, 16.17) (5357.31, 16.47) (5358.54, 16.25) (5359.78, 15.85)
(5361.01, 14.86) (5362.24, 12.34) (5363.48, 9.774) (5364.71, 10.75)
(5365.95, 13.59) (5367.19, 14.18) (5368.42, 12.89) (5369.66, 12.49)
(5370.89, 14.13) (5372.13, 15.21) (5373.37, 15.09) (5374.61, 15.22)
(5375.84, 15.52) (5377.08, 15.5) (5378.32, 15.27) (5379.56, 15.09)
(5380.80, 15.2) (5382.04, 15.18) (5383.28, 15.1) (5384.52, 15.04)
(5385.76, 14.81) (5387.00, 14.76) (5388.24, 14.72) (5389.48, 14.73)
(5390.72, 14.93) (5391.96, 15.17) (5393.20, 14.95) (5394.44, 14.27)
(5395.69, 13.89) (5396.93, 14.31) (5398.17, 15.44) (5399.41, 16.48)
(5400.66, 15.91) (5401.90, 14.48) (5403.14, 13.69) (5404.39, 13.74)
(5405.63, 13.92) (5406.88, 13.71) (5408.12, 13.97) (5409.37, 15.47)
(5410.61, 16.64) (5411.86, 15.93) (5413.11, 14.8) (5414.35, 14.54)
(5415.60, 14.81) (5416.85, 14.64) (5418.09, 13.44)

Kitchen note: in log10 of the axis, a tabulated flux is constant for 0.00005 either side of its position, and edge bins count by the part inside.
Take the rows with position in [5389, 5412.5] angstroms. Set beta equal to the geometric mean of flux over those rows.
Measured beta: 14.8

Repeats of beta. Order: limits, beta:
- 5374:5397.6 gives 14.9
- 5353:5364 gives 14.5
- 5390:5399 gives 14.7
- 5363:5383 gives 14.0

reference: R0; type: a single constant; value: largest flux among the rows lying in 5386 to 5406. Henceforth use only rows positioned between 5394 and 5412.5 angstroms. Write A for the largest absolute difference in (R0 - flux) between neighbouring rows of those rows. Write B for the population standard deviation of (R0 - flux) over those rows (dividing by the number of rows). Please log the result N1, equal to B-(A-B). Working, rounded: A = 1.5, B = 1.03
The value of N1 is 0.6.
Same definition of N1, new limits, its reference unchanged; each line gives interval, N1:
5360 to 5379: 0.6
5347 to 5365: 1.3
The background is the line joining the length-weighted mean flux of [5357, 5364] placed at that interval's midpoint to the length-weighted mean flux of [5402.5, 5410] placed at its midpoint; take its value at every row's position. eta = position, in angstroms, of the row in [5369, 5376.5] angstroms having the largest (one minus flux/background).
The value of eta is 5369.66 angstroms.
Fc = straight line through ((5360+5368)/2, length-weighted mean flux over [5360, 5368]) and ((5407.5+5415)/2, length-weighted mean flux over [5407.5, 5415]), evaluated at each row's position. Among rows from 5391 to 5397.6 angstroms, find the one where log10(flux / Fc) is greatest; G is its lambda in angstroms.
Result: 5391.96 angstroms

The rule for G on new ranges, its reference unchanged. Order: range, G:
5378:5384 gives 5378.32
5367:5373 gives 5372.13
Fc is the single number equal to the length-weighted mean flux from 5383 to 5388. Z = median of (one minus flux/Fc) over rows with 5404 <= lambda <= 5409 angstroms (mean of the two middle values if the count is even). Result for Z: 0.07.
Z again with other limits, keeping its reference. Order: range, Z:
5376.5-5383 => -0.02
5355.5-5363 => -0.07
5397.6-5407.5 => 0.05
